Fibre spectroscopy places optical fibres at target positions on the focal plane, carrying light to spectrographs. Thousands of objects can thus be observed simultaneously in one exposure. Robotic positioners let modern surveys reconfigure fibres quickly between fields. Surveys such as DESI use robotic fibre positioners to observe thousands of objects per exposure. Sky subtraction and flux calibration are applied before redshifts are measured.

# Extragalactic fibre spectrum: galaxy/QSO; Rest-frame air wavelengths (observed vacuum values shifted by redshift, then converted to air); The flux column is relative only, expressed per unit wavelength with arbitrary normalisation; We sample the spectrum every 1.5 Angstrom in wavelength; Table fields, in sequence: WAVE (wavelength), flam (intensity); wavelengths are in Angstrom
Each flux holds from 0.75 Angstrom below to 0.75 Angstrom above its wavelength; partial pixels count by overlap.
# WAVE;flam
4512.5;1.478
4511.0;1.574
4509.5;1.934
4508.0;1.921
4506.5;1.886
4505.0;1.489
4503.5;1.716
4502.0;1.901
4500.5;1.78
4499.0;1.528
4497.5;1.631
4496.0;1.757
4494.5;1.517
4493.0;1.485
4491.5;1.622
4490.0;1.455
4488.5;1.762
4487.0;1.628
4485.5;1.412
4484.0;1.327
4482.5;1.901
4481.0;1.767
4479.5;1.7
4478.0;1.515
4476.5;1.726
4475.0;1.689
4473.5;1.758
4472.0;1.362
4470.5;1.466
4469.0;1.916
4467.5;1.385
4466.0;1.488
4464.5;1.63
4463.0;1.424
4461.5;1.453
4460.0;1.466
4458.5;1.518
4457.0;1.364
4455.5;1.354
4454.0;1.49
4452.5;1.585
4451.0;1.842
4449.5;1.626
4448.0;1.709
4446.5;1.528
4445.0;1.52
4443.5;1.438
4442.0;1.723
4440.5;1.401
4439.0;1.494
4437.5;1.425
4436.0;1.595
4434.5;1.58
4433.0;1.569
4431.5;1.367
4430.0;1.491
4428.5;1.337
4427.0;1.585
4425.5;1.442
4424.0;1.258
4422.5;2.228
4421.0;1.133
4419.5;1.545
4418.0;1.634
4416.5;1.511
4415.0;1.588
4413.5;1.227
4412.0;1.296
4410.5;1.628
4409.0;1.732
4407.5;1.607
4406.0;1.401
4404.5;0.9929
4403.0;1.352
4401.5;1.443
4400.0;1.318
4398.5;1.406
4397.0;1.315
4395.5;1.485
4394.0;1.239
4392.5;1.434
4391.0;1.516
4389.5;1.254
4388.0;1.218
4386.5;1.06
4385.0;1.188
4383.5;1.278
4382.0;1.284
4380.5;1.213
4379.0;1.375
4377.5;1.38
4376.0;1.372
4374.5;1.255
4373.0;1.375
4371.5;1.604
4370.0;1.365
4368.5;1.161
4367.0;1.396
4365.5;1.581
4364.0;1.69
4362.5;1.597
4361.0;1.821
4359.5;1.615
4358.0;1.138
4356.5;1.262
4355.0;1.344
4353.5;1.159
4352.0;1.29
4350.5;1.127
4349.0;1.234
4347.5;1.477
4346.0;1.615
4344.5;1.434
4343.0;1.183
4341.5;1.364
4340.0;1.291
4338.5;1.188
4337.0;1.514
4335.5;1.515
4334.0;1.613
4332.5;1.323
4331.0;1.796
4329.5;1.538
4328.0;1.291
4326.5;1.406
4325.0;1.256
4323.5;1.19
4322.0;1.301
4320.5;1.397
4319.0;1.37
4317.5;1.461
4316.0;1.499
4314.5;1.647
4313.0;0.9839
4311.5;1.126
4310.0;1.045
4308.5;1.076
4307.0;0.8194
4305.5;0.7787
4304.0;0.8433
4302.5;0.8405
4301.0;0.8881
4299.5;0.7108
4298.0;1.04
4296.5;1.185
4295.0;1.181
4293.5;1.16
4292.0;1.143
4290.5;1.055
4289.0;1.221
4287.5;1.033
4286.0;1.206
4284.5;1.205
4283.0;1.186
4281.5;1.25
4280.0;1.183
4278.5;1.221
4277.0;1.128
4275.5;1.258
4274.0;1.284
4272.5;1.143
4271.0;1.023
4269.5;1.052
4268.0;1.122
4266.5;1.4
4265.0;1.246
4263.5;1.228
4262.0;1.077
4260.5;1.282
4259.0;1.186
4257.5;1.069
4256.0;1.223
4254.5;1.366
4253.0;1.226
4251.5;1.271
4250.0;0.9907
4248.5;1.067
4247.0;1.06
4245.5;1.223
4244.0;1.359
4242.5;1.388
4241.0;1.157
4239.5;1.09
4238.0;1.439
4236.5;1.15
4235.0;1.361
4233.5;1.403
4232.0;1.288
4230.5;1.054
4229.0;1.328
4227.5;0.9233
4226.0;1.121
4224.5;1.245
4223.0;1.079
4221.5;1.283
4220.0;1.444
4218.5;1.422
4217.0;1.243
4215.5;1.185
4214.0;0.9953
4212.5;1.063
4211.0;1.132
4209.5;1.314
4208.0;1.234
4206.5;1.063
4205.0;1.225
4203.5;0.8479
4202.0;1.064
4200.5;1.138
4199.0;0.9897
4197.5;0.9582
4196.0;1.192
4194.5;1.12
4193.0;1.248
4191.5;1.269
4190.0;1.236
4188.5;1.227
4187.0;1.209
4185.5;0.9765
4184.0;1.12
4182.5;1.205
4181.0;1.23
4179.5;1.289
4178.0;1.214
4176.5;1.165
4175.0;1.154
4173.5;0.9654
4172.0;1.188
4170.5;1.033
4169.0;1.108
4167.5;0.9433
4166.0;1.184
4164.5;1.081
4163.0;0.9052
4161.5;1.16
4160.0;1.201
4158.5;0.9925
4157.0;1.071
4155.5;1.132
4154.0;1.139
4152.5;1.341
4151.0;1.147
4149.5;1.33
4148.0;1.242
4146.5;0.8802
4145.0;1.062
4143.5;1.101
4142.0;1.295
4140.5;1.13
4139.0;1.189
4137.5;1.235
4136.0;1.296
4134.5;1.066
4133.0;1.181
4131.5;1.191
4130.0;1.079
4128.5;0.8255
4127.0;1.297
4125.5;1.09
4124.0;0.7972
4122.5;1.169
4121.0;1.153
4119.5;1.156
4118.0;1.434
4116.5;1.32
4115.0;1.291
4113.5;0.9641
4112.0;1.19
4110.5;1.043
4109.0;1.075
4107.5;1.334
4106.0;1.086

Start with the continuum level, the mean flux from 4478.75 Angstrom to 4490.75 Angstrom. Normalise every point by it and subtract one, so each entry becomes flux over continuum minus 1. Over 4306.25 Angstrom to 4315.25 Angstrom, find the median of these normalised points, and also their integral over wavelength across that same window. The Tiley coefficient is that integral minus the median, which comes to -2.45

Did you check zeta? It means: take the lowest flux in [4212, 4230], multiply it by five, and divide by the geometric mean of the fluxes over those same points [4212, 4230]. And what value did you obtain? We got 3.90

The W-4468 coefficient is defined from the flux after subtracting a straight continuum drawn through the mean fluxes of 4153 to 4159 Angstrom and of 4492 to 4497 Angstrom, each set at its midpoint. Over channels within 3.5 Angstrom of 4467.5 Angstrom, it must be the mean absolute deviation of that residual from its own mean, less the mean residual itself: 0.13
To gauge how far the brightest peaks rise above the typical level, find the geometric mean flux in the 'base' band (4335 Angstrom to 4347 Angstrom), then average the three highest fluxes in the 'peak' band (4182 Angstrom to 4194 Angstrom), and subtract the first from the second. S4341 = -0.13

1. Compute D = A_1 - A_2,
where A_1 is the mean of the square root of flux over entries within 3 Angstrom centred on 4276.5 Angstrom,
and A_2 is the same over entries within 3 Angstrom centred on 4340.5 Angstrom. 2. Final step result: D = -0.06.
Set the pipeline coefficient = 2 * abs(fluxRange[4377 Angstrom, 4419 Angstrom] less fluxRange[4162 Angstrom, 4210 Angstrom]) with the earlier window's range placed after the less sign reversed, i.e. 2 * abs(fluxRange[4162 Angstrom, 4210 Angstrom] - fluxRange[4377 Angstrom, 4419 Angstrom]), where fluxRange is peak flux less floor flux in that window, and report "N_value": 0.55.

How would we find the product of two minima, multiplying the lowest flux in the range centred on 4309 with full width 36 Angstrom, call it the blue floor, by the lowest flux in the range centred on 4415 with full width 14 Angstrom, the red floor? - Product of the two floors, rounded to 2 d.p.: 0.81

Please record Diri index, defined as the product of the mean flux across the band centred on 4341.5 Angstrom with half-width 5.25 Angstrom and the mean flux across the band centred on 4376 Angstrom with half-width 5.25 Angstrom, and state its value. 1.9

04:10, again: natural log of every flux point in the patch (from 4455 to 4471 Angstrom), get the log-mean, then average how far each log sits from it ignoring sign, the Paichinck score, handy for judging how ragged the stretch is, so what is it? 0.066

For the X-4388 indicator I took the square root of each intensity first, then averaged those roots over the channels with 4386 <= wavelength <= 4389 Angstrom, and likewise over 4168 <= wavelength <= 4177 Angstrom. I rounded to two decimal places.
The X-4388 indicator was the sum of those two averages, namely 2.12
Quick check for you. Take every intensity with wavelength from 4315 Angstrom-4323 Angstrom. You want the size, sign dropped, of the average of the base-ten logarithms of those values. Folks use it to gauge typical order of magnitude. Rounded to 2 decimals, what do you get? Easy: 0.15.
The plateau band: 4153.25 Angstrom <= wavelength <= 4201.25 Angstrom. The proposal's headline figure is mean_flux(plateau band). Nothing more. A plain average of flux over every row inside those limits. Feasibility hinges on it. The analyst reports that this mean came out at 1.13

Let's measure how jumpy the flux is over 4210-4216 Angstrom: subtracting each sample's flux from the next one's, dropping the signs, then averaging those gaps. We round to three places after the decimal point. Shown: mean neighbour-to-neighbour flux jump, 0.109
